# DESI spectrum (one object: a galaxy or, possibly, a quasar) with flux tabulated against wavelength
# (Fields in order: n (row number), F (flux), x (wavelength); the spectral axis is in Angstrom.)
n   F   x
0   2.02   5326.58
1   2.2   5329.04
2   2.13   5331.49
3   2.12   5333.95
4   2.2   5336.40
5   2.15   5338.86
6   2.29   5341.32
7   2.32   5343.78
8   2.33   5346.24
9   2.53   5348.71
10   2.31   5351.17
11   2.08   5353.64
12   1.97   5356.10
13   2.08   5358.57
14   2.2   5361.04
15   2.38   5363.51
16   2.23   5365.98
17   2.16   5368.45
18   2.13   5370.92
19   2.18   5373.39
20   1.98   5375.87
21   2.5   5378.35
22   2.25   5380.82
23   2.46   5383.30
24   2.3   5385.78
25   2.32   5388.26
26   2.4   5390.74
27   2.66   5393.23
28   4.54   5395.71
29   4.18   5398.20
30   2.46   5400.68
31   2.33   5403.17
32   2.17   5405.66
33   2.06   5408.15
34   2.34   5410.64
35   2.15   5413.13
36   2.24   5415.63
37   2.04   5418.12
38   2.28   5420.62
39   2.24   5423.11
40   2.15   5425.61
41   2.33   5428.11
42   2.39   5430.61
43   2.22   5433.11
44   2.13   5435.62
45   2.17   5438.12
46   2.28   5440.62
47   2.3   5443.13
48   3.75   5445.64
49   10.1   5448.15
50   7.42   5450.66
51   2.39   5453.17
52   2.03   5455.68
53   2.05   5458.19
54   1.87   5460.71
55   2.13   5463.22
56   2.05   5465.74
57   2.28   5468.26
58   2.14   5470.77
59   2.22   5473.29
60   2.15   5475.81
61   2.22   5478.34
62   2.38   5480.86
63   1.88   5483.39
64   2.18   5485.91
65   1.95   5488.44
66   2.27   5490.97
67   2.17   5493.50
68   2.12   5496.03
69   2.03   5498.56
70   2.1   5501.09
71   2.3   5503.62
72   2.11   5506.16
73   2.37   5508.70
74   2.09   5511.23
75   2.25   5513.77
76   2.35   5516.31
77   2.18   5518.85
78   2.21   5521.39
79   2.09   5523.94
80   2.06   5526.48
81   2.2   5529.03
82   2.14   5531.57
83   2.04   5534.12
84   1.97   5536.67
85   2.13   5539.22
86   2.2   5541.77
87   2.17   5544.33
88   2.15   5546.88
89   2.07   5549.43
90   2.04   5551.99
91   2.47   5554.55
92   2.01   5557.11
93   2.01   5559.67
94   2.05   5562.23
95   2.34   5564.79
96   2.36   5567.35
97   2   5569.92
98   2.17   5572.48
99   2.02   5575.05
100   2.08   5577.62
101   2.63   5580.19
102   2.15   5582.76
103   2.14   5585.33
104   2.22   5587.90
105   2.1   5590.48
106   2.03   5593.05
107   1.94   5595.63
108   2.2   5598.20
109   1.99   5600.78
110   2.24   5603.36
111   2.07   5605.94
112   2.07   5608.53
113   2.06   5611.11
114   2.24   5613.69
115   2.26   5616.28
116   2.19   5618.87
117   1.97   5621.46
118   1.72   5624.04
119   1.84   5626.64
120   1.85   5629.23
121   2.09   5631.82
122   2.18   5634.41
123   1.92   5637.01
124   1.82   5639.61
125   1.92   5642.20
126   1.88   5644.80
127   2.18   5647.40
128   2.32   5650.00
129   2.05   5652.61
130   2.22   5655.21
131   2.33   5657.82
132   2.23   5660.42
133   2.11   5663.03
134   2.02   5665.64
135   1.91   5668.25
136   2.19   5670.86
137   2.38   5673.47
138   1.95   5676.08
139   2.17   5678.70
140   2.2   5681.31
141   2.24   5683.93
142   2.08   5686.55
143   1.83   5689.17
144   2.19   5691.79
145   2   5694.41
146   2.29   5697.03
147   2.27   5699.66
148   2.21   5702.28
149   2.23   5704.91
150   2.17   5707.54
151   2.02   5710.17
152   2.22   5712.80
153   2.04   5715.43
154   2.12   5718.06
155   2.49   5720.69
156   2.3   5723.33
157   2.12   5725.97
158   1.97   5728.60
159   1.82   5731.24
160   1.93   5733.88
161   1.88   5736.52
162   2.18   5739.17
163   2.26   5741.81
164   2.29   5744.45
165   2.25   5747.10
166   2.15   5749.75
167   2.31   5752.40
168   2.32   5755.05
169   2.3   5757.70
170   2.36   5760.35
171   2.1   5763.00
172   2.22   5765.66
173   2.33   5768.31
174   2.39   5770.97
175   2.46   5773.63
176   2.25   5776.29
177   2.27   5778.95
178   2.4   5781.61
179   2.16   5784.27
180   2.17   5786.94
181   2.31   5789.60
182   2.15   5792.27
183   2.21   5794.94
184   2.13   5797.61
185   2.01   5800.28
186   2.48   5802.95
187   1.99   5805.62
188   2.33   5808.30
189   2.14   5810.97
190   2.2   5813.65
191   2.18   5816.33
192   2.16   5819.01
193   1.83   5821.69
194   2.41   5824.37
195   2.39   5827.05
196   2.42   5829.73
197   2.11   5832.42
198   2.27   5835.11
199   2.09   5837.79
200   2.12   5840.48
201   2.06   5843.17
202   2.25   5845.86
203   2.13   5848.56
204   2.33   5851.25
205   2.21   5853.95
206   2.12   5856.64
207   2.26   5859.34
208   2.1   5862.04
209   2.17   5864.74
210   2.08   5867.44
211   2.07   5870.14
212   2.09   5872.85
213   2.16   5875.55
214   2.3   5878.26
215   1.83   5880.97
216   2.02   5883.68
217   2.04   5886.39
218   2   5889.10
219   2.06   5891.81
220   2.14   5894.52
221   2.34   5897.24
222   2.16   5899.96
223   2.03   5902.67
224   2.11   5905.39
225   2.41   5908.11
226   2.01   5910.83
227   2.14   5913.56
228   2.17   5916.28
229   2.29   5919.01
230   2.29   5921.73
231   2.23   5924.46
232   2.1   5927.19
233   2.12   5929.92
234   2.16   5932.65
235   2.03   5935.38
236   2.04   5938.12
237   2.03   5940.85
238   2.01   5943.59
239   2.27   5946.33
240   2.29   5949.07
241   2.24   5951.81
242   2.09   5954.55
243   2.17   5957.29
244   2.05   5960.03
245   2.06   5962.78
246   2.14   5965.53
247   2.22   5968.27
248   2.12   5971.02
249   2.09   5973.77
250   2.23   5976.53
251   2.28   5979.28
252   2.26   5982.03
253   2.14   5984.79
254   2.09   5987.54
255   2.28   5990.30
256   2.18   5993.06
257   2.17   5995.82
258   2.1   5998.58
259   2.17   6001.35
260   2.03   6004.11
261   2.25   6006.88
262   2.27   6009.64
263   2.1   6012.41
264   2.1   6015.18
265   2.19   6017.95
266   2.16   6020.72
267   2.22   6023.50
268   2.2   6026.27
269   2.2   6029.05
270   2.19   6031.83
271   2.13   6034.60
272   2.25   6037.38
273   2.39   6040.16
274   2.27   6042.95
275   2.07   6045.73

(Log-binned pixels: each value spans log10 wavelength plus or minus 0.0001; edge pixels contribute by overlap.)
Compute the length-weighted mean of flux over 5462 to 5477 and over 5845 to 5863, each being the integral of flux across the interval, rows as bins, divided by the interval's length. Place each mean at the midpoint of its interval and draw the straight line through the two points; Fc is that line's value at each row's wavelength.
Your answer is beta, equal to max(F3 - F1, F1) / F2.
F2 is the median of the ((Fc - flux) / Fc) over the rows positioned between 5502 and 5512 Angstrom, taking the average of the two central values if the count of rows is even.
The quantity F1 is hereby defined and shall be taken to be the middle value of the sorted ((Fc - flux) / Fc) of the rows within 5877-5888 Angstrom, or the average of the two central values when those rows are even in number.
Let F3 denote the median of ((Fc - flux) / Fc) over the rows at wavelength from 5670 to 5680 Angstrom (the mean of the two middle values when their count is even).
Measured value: -4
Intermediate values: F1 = 0.079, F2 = -0.018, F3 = 0.00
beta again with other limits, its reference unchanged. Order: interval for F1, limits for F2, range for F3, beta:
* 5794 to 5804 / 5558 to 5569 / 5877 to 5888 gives -6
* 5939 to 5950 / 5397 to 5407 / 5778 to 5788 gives 0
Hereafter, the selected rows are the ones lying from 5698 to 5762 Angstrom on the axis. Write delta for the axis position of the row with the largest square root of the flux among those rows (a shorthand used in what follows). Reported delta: 5720.69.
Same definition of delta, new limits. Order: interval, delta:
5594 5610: 5603.36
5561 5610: 5580.19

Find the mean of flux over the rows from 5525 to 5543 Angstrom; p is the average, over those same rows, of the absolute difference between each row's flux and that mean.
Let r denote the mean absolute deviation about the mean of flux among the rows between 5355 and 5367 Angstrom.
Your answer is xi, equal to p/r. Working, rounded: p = 0.071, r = 0.12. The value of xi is 0.6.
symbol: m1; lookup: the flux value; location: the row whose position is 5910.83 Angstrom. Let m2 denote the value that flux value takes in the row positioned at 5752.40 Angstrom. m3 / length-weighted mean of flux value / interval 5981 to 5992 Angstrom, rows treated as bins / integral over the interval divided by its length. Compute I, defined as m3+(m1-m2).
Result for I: 1.89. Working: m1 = 2.01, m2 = 2.31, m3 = 2.19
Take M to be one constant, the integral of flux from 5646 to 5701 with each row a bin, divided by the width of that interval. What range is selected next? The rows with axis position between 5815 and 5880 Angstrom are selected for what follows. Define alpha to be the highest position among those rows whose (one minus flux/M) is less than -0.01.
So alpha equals 5878.26 Angstrom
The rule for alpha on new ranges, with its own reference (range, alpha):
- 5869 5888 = 5878.26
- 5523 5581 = 5580.19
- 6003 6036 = 6031.83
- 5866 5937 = 5924.46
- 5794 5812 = 5808.30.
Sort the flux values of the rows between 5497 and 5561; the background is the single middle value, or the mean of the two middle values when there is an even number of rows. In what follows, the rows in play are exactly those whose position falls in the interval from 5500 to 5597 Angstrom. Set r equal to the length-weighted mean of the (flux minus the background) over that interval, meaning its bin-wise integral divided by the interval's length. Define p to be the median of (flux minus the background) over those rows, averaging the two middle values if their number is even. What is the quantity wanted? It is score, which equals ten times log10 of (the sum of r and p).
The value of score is -15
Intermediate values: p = 0.005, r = 0.03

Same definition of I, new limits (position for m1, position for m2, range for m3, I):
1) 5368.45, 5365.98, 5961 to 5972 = 2.06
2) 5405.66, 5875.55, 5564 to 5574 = 2.22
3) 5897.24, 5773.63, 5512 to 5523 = 2.11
